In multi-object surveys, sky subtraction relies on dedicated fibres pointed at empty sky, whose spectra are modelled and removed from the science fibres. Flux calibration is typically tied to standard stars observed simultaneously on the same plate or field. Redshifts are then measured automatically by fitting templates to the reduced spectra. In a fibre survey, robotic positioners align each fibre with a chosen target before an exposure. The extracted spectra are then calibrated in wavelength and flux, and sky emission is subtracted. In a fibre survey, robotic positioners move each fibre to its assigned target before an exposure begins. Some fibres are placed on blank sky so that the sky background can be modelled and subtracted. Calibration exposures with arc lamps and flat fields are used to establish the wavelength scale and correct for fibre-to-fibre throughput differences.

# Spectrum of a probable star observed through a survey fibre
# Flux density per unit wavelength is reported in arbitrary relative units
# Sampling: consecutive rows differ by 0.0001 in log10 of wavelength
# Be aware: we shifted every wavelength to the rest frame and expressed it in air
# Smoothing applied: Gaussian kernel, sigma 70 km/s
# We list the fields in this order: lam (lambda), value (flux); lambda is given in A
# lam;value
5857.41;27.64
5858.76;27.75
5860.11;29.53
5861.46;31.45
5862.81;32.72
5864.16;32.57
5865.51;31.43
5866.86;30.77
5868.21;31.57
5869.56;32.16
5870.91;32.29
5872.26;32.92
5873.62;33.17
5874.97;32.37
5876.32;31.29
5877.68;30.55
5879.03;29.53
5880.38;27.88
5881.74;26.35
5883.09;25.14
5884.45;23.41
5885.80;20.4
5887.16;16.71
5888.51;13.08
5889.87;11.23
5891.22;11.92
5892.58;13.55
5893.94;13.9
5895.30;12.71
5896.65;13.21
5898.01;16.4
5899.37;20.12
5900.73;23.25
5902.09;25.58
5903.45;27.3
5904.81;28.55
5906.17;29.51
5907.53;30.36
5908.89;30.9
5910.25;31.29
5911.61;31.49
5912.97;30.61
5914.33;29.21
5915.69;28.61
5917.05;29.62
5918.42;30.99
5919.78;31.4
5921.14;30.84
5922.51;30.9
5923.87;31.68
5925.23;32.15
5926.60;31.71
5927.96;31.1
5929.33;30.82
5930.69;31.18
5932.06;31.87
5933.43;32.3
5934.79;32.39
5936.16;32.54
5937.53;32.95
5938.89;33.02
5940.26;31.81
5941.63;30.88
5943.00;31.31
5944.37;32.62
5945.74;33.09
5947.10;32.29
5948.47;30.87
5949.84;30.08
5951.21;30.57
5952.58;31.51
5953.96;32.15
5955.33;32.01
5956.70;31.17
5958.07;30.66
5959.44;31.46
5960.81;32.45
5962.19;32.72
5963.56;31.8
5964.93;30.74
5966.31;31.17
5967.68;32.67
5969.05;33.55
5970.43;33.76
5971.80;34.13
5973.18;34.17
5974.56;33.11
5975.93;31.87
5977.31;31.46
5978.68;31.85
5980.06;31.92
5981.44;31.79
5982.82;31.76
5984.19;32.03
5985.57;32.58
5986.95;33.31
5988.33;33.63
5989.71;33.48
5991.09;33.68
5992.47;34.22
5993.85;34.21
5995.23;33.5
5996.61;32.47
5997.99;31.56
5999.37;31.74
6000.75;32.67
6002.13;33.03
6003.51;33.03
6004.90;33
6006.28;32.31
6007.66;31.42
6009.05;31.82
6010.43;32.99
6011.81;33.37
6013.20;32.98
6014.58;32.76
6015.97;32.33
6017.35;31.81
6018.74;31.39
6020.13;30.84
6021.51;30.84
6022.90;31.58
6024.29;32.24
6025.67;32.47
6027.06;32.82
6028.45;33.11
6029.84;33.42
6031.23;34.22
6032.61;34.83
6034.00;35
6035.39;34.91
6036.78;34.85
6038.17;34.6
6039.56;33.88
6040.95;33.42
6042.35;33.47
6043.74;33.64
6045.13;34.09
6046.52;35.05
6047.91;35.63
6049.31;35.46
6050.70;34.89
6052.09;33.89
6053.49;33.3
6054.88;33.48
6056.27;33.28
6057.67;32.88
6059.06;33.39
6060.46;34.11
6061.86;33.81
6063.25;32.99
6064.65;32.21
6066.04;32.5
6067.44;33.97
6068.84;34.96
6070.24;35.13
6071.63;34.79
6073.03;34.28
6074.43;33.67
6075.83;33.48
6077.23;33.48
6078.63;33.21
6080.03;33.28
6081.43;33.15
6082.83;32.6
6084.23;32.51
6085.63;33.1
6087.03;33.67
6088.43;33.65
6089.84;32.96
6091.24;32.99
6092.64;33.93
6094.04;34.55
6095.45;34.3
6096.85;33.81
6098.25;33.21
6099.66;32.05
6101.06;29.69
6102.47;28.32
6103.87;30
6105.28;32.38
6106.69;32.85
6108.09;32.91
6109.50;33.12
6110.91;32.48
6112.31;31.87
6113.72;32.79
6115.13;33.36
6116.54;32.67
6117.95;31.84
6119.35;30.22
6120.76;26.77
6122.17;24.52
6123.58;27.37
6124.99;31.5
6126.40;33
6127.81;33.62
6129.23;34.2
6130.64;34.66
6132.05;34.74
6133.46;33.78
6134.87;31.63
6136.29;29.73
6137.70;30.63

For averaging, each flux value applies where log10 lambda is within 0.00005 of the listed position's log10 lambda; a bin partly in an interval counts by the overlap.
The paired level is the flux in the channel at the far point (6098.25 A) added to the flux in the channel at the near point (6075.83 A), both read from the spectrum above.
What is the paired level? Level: 66.7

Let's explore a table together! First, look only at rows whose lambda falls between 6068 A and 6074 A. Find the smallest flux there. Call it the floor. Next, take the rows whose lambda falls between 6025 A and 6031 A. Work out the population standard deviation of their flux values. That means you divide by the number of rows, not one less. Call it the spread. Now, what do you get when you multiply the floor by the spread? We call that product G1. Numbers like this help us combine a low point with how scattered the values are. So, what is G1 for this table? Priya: 12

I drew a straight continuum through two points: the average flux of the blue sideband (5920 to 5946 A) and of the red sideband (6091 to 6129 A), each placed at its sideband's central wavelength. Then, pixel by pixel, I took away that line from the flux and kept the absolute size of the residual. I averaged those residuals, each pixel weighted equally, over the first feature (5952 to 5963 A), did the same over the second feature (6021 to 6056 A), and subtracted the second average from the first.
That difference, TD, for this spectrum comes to -1.6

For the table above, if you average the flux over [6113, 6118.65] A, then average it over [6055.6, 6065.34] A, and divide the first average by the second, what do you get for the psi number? 0.98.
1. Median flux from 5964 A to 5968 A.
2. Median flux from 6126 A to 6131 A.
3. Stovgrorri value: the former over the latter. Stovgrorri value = 0.92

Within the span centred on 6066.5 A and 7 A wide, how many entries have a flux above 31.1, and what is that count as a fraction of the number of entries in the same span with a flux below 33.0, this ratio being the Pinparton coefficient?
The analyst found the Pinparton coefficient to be 1.7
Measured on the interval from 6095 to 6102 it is 2.0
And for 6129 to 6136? 5.0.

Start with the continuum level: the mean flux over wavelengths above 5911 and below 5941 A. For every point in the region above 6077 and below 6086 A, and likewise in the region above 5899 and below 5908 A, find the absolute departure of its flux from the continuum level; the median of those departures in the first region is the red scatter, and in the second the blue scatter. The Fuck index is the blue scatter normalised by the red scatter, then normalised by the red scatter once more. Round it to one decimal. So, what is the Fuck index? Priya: 1.2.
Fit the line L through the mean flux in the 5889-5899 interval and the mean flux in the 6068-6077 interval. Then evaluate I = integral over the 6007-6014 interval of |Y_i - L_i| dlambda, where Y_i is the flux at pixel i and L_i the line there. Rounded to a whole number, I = 38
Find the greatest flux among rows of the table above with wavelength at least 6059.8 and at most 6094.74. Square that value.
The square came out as 1234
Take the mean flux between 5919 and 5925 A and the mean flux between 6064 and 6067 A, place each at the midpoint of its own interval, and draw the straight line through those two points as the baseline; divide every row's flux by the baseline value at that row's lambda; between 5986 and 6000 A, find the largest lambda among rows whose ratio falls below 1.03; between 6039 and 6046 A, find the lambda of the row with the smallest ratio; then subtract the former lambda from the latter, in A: 41.6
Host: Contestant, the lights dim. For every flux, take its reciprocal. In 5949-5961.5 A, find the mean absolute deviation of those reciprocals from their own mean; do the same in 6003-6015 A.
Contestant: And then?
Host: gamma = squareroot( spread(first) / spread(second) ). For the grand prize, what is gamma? 1.15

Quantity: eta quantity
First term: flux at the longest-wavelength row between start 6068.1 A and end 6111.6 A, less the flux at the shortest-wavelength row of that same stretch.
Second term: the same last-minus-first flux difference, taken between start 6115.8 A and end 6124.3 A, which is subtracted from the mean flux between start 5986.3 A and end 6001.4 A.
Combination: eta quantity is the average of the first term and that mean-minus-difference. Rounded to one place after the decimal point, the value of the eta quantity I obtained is 18.0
